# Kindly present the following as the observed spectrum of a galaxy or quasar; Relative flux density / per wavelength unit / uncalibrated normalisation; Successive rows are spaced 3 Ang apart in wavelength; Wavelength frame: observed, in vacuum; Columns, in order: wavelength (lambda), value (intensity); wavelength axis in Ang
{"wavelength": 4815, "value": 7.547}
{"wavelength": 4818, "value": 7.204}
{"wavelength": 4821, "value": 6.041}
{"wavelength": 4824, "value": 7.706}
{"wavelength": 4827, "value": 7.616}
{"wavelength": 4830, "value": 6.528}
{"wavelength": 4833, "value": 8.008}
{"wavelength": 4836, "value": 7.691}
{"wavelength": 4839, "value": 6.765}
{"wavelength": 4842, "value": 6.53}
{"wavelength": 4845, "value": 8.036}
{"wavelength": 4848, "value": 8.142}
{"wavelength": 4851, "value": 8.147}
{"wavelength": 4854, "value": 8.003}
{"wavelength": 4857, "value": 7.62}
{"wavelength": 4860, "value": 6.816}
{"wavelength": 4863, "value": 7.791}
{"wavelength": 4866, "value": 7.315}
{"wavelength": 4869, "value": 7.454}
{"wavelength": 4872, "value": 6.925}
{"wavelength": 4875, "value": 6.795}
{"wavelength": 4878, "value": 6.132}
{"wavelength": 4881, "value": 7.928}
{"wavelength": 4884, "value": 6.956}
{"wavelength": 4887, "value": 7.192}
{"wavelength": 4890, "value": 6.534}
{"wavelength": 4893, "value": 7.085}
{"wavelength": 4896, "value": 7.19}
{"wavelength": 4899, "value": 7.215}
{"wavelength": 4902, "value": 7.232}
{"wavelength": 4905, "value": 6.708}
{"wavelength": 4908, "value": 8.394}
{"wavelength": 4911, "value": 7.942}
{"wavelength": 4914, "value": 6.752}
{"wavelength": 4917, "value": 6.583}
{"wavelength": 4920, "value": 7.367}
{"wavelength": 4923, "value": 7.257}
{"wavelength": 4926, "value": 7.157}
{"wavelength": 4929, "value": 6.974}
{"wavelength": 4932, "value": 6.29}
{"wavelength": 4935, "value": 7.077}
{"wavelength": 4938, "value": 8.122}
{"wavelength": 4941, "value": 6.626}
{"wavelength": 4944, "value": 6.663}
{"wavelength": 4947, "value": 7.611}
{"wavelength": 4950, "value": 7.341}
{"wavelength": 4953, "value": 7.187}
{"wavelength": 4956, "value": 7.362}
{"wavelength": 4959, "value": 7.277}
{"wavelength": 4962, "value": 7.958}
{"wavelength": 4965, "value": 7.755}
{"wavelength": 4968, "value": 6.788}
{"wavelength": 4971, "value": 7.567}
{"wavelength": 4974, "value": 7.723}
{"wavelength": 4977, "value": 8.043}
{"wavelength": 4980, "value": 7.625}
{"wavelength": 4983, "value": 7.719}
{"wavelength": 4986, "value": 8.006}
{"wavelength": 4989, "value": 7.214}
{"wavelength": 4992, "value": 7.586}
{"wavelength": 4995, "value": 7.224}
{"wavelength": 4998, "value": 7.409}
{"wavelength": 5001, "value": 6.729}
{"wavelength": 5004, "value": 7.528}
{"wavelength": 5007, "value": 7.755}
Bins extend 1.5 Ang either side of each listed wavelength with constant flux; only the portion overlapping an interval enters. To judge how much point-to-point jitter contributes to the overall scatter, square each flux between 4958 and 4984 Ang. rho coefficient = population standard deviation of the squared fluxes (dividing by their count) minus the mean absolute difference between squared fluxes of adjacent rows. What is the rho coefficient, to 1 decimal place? -1.5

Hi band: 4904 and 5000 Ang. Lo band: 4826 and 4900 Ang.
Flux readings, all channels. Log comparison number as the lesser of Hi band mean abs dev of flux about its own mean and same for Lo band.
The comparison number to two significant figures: 0.41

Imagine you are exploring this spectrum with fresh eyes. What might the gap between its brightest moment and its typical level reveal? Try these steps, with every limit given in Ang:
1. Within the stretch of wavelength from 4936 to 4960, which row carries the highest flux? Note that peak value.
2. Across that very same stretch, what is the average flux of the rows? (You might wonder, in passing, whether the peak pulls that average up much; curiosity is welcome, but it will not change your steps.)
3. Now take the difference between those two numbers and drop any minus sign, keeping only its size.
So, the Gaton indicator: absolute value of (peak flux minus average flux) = 0.85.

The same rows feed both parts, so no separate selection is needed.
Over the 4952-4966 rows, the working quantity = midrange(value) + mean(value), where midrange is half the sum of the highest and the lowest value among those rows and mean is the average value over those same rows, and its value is 15.1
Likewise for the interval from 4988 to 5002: 14.4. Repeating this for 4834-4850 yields 14.8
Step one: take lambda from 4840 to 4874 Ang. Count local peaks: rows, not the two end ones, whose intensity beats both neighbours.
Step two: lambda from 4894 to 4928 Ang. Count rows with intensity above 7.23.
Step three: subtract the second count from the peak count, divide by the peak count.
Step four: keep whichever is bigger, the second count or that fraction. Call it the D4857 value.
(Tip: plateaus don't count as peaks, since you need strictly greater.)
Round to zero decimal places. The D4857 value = 5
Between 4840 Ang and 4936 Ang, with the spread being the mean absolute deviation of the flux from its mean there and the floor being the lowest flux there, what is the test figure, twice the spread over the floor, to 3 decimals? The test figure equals 0.149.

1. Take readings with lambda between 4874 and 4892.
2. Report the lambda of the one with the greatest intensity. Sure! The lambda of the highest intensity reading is 4881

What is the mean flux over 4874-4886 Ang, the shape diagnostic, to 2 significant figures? 7.0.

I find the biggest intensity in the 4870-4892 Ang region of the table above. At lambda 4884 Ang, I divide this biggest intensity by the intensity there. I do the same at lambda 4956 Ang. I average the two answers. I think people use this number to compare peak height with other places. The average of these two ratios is 1.11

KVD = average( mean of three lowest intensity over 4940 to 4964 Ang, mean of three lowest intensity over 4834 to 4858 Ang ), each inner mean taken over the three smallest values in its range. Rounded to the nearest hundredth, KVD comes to 6.90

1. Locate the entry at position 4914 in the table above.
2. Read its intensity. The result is 6.752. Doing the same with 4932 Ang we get 6.29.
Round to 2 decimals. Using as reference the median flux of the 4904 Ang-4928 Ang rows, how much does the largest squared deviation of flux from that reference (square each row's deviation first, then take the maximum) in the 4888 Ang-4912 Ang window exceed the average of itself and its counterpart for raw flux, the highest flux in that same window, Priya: -3.49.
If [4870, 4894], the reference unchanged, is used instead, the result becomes -3.39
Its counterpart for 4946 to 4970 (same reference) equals -3.70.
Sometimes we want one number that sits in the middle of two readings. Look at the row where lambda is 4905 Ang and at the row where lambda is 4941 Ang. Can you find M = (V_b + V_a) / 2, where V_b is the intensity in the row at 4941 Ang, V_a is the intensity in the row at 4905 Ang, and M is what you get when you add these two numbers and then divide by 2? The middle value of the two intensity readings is 6.67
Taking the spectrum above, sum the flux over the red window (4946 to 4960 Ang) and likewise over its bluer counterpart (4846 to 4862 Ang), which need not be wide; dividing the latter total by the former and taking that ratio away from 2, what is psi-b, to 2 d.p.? 0.95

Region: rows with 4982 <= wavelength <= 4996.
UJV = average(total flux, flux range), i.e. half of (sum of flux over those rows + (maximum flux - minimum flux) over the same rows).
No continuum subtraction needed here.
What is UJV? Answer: 19.3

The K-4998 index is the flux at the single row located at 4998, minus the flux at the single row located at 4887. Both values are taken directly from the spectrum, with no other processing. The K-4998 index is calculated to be 0.22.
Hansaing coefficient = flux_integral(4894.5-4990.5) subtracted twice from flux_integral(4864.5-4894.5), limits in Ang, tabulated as -1197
